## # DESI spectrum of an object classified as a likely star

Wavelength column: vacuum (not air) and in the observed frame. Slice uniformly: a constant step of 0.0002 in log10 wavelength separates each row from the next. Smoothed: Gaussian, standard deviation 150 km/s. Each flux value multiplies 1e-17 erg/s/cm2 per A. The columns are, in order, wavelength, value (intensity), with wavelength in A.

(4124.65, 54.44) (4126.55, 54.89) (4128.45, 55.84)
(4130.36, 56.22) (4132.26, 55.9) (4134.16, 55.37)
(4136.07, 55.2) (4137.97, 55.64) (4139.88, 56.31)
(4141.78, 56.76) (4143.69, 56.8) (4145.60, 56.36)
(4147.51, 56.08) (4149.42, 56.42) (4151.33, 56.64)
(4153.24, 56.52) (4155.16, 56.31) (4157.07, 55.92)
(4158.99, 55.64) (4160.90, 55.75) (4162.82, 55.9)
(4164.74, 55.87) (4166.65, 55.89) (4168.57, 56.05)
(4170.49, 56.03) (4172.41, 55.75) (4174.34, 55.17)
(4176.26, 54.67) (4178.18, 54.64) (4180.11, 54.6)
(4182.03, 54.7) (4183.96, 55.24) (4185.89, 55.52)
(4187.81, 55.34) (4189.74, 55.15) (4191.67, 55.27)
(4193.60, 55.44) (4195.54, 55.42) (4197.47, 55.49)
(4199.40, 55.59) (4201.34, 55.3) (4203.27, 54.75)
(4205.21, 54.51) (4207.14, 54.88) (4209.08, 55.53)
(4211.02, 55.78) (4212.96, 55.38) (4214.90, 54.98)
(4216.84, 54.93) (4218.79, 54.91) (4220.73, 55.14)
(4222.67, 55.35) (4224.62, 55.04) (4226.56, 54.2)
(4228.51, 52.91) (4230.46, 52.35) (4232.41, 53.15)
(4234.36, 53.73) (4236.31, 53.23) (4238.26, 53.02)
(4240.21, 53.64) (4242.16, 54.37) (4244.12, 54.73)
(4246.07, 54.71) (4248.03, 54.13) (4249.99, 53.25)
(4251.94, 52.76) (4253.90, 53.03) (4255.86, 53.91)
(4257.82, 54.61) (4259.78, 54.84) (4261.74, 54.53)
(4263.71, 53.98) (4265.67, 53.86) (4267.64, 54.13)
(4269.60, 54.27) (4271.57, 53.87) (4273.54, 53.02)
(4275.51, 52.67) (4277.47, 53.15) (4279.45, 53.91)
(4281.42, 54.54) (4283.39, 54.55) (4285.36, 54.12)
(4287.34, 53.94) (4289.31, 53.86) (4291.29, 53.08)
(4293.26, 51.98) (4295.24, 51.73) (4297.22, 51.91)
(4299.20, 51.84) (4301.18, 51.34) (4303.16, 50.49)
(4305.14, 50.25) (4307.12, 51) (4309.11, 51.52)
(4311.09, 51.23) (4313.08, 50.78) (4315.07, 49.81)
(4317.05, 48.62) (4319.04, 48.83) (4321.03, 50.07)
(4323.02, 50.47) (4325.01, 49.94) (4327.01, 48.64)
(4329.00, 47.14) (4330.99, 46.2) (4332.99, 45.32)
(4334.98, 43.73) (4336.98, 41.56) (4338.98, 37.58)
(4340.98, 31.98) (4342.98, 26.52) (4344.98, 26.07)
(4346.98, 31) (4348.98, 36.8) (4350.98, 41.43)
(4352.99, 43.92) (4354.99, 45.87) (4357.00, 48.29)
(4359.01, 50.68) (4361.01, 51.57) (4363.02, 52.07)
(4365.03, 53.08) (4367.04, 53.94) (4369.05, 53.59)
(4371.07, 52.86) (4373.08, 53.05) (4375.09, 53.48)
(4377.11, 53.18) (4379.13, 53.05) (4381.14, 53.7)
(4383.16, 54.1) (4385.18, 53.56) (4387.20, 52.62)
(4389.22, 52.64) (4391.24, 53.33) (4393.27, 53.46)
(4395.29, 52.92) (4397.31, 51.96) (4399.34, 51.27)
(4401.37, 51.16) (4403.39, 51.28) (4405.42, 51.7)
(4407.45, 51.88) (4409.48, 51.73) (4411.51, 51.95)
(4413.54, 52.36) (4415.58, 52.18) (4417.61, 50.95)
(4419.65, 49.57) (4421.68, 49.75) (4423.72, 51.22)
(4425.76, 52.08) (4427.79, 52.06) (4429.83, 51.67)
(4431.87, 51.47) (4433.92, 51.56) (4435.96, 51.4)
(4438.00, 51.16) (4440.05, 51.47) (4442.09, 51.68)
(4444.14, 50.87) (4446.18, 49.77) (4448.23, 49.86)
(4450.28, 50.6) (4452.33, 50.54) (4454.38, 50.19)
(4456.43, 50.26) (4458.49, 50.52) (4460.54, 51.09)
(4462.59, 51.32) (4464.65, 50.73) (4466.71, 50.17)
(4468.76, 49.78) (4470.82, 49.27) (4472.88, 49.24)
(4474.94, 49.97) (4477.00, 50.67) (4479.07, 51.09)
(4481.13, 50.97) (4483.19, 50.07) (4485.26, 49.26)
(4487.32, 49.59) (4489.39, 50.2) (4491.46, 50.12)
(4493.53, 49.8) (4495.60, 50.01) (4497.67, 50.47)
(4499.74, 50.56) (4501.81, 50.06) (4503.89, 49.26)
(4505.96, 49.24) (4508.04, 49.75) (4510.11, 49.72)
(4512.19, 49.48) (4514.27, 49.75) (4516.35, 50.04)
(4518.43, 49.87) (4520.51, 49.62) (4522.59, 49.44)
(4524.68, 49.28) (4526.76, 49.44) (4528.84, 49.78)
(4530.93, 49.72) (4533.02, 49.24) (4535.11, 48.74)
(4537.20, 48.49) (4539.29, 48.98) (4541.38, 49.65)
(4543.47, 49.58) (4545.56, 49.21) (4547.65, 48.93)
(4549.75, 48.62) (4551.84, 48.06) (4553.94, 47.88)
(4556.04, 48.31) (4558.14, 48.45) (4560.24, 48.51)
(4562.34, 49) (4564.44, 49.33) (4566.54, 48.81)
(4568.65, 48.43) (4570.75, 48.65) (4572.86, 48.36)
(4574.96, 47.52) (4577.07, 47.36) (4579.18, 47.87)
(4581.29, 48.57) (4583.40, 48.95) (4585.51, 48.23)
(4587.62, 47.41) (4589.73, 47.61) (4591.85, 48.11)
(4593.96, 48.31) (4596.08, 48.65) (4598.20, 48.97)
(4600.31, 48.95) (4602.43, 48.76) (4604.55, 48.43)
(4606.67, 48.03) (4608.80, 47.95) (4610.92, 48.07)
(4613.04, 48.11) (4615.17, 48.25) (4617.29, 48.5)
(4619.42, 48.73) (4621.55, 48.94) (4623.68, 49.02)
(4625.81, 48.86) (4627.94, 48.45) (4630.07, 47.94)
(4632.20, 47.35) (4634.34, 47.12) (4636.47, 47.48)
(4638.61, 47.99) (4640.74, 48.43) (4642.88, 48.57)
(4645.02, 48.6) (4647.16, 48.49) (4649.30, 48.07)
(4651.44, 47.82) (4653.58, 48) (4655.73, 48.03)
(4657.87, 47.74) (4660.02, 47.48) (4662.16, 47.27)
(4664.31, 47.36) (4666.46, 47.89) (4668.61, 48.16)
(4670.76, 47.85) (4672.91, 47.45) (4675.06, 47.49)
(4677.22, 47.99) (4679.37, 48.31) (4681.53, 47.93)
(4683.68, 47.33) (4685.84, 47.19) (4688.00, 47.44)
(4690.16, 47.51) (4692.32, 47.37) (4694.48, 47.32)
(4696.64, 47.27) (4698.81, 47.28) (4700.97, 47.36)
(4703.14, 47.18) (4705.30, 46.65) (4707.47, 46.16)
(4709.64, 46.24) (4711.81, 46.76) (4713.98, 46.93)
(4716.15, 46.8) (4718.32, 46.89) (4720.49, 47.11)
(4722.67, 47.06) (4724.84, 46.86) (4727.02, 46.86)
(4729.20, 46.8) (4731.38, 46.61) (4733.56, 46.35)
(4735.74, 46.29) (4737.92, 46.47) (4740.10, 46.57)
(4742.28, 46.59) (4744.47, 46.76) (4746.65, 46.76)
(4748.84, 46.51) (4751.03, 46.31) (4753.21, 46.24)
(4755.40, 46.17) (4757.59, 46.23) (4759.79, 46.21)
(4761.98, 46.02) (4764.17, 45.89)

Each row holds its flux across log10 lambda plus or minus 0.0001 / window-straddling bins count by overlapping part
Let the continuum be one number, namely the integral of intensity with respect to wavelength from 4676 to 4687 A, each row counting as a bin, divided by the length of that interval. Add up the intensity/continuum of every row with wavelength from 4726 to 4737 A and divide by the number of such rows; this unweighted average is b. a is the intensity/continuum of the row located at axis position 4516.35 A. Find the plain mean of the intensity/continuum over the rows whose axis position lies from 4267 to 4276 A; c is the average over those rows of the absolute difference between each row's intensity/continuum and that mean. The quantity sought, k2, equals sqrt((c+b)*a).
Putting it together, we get 1.02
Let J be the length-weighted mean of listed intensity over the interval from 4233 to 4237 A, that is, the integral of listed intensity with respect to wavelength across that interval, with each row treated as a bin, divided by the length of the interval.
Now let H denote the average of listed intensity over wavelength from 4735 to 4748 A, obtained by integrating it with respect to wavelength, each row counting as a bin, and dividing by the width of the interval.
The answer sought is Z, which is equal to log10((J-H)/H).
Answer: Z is -0.8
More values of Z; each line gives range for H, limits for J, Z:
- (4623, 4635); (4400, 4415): -1.1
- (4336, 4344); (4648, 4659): -0.4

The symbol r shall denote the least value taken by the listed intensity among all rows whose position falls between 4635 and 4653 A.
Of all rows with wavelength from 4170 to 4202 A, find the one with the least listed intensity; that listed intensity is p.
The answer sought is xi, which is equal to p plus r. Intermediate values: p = 54.6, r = 47.48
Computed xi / 102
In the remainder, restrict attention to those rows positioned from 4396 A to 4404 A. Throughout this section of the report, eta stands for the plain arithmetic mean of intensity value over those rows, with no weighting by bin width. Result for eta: 51.4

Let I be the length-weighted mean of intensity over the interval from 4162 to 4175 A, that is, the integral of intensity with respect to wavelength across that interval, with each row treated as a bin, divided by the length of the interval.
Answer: 56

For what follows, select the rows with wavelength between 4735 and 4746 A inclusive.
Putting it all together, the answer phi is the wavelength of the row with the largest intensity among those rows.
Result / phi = 4744.47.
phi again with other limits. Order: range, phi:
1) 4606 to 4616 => 4615.17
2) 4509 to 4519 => 4516.35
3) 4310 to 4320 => 4311.09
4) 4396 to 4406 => 4397.31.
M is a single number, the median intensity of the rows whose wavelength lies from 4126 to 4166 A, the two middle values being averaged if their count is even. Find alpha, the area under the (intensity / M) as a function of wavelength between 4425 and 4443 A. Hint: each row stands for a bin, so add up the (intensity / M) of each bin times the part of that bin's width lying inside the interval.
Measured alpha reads 16.6 A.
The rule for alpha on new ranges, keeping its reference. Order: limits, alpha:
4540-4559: 16.6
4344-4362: 13.4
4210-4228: 17.7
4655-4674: 16.2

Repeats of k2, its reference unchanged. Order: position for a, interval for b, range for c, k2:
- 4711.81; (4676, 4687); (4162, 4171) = 0.99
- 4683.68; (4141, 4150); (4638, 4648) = 1.09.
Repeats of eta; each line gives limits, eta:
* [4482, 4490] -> 49.8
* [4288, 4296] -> 52.7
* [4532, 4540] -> 48.9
